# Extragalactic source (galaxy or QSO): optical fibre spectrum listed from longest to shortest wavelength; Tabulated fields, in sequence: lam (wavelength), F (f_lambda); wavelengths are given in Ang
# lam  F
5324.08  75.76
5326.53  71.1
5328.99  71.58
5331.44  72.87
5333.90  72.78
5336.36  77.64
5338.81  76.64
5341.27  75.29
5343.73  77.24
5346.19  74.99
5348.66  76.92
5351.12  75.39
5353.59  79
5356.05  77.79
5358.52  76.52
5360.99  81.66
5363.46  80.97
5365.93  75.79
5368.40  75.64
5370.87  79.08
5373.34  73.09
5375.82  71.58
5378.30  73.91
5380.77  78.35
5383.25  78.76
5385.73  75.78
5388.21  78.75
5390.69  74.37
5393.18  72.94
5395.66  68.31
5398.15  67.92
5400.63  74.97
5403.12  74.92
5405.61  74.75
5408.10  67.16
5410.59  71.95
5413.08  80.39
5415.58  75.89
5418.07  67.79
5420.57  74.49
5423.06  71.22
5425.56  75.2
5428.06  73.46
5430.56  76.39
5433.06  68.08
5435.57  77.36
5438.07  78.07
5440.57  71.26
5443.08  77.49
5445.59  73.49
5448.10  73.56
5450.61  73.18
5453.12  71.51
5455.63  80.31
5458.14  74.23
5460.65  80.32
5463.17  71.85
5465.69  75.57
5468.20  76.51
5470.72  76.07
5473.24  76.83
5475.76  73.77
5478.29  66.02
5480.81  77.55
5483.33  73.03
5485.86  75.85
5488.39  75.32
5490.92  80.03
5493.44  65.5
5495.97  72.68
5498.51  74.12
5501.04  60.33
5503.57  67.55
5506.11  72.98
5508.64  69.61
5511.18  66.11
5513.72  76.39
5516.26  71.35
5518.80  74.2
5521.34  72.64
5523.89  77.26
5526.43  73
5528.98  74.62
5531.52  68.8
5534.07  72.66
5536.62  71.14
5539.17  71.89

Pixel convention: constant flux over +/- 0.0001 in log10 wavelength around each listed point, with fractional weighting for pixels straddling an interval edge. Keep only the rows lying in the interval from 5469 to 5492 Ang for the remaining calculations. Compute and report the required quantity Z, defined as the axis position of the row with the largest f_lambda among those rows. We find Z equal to 5490.92 Ang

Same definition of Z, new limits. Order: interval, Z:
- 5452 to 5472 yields 5460.65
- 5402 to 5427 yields 5413.08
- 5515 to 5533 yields 5523.89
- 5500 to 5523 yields 5513.72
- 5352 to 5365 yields 5360.99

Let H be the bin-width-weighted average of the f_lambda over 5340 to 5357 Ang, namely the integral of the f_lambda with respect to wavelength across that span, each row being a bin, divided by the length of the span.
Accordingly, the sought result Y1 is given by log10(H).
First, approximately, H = 76.6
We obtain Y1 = 1.88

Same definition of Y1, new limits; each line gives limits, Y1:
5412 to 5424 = 1.87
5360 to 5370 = 1.89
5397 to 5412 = 1.86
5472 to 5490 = 1.87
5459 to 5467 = 1.88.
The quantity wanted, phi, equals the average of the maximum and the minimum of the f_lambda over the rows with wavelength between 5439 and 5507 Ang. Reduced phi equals 70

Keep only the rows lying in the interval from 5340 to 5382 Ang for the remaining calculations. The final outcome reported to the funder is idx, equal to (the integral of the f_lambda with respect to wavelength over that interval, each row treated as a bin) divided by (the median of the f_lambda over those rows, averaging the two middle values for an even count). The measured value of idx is 42.1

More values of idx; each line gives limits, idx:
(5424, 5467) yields 43.3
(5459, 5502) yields 42.1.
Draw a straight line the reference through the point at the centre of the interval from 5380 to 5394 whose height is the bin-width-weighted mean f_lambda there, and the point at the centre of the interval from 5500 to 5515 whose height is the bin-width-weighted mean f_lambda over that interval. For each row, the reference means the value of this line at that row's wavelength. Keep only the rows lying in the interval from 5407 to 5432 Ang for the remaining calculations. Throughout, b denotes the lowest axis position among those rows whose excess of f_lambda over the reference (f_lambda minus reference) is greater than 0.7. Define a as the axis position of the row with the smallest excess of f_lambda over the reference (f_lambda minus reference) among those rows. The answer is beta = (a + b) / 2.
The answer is 5410.6 Ang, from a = 5408.10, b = 5413.08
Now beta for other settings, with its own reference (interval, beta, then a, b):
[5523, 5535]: 5527.7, 5531.52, 5523.89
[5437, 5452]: 5439.3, 5440.57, 5438.07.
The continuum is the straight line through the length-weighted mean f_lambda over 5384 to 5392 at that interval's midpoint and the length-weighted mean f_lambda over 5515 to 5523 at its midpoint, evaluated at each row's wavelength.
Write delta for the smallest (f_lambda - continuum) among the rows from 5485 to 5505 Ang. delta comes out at -13.1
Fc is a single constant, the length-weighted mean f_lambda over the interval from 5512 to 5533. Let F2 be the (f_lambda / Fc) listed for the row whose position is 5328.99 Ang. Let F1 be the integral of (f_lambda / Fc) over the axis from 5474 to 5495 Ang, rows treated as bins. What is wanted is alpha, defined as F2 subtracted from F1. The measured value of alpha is 20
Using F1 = 21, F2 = 0.98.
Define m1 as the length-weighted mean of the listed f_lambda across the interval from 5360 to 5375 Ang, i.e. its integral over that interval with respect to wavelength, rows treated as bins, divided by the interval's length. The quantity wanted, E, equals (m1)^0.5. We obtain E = 8.80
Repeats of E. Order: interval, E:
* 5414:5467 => 8.62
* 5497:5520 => 8.38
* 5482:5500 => 8.58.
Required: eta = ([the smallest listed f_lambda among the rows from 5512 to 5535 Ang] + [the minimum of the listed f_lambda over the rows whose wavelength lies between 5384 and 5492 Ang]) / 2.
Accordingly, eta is 67.4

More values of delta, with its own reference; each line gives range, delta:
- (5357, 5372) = -1.3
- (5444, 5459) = -3.1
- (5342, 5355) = -2.5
